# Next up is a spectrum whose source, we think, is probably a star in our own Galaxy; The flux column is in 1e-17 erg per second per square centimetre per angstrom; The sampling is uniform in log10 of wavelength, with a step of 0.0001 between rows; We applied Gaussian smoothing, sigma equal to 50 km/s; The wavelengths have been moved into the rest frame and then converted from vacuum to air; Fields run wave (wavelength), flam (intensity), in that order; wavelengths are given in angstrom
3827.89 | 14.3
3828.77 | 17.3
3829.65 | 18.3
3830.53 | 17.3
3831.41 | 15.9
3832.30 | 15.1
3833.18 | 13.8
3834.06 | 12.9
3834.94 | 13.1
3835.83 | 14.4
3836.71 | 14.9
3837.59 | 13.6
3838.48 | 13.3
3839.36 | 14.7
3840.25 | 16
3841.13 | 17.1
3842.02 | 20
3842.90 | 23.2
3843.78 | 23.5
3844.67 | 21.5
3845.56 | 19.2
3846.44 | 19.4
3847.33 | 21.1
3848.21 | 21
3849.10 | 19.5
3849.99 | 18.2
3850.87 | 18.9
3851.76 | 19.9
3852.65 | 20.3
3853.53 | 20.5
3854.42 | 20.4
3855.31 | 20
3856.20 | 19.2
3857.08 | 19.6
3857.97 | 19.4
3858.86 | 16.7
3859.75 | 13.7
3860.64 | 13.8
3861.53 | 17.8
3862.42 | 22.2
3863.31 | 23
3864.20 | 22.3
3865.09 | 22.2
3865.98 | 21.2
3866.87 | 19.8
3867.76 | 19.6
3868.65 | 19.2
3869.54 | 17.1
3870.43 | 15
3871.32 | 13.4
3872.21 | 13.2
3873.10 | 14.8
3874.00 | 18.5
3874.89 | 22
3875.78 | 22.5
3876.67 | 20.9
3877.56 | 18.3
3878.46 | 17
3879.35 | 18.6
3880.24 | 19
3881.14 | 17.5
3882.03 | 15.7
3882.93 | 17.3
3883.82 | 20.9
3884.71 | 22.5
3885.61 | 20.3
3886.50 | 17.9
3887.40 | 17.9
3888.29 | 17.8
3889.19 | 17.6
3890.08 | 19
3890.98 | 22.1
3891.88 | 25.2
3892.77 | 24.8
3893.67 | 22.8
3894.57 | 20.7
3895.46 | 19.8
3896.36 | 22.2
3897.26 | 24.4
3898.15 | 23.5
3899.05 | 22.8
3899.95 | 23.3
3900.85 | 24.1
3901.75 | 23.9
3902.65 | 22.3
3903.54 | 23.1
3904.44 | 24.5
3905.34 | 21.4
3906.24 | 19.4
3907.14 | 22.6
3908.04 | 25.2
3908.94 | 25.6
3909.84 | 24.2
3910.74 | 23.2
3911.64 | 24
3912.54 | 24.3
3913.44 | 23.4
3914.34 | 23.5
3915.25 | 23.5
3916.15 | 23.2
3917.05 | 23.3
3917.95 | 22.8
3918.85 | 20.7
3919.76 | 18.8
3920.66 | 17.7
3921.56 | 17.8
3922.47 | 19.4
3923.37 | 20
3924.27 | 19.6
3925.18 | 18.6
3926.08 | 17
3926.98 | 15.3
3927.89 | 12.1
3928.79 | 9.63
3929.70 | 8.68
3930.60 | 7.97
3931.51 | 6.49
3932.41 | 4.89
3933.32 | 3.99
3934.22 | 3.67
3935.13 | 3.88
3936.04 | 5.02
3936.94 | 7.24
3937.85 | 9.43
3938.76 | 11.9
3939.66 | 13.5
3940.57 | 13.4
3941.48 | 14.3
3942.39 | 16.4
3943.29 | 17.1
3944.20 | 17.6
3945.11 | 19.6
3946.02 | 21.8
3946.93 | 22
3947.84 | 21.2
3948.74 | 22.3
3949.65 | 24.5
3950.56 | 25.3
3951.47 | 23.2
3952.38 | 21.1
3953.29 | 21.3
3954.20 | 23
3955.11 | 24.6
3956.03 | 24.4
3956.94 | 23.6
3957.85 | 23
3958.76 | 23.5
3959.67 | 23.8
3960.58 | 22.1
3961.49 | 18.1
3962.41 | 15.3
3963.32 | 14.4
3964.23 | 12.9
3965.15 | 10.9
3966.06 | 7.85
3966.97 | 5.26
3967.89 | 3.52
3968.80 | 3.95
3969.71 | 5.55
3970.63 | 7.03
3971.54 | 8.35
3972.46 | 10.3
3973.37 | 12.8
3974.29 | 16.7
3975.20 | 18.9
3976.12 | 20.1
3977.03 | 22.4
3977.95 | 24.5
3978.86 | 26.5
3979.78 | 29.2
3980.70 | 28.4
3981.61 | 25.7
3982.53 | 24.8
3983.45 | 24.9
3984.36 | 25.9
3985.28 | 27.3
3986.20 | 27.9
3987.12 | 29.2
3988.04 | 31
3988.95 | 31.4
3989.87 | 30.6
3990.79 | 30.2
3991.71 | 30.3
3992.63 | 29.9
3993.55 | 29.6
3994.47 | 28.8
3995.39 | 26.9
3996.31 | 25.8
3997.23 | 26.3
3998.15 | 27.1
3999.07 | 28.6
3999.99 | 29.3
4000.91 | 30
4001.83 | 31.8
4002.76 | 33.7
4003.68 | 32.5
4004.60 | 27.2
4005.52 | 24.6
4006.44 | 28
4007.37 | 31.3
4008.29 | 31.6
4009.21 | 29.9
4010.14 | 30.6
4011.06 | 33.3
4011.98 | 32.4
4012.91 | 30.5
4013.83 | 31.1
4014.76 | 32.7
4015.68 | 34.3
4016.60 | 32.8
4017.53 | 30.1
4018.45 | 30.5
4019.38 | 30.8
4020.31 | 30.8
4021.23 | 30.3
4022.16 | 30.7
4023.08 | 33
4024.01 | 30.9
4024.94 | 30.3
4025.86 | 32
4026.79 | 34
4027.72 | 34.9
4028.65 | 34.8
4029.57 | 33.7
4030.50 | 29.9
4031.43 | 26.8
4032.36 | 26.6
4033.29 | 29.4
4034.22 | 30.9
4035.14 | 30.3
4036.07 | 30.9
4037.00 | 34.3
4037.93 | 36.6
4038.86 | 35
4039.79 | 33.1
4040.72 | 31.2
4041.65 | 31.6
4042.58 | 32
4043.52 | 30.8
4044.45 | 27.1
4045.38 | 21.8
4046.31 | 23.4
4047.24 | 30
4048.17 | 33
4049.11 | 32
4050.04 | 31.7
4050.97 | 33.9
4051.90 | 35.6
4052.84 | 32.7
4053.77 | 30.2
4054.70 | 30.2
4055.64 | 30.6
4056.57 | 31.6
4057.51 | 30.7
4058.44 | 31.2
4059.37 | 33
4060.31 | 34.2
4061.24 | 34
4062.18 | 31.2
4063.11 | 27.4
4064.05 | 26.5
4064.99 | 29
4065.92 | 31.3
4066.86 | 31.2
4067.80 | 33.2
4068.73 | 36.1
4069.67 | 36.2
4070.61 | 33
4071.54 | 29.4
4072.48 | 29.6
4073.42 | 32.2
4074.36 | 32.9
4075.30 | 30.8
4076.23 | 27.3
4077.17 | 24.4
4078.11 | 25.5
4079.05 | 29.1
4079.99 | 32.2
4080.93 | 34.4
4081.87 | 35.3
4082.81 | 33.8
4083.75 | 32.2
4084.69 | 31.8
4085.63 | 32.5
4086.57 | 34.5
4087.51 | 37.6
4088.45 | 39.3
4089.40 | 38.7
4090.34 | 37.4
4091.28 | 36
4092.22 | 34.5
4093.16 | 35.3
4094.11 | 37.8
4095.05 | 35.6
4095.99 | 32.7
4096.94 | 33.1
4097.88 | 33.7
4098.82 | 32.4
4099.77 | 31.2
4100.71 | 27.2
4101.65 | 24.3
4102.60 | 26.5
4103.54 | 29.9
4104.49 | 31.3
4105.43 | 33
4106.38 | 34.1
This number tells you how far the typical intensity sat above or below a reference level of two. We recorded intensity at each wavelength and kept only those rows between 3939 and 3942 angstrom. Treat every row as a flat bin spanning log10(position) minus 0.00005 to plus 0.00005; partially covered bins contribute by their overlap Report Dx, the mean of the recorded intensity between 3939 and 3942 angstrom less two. 12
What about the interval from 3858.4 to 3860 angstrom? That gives 13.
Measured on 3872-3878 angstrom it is 17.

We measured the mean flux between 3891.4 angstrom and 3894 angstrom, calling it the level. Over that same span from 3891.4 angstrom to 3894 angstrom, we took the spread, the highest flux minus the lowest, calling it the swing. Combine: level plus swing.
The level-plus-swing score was 27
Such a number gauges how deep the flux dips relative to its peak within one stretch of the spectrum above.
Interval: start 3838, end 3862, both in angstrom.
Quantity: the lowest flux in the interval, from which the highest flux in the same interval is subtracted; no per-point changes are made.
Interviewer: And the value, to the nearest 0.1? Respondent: -10.2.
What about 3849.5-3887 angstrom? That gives -9.8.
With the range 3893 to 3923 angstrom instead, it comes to -7.9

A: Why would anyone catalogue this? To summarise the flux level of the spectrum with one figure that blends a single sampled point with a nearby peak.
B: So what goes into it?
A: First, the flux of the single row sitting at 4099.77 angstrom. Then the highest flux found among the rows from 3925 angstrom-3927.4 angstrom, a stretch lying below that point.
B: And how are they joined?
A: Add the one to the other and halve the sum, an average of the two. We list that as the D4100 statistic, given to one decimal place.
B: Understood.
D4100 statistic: 24.9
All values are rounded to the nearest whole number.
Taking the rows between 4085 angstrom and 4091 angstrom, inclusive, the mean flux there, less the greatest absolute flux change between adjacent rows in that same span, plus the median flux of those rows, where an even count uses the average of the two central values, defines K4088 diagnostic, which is 71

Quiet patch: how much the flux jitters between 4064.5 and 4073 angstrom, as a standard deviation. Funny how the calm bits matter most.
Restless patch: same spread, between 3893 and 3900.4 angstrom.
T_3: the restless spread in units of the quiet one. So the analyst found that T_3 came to 0.6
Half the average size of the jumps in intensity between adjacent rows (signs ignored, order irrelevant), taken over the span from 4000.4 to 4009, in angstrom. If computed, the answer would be 1.2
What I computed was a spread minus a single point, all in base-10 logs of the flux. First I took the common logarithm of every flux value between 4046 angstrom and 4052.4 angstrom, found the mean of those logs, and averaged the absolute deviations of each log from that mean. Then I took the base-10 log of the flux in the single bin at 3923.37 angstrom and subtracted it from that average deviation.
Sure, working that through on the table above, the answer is -1.26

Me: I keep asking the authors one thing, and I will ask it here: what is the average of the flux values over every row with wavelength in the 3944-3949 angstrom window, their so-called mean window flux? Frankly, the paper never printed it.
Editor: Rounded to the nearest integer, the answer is 21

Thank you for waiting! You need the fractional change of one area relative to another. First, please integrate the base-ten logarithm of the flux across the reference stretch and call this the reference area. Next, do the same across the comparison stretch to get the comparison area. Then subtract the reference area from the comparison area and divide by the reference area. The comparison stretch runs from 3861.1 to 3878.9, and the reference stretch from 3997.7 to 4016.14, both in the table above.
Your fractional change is -0.17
